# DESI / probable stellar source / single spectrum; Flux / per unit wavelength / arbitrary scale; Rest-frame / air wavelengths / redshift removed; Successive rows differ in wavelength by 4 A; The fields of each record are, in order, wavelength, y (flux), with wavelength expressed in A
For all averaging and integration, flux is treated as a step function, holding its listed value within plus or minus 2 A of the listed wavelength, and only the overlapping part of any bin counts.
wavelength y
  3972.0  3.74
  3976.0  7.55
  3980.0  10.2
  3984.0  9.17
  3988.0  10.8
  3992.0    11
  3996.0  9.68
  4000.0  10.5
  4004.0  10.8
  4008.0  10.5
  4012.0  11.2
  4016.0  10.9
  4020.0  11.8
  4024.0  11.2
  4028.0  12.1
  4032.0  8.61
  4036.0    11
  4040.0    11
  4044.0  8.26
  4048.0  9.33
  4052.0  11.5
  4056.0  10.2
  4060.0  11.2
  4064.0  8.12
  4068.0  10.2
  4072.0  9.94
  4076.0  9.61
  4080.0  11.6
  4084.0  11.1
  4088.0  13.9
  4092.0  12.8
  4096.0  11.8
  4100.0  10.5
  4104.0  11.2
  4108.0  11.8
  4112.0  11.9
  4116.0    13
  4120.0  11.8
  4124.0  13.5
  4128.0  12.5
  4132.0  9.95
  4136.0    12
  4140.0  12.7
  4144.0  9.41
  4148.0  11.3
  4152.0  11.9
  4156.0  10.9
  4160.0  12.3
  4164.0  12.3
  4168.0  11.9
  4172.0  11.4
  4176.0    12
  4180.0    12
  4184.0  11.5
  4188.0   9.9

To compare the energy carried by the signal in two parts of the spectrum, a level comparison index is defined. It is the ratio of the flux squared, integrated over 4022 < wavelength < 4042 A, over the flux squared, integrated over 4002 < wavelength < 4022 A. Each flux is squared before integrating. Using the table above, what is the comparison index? 0.96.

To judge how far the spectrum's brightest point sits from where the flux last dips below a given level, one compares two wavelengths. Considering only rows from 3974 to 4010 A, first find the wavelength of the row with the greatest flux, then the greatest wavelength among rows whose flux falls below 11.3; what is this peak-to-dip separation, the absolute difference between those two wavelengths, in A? 16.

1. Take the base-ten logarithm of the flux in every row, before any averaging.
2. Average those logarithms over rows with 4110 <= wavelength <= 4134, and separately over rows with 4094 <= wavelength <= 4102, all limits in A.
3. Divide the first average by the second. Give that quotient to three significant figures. 1.03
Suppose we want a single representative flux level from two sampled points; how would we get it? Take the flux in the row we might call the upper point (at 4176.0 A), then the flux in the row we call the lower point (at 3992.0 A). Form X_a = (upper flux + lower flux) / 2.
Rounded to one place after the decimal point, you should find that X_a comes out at 11.5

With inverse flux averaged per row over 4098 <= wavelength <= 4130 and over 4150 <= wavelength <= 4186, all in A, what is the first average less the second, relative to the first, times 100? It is -1.5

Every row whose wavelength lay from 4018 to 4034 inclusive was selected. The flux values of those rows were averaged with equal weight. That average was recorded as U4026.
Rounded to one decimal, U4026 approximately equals 10.9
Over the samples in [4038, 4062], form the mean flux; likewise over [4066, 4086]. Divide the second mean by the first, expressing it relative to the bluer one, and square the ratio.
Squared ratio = 1.05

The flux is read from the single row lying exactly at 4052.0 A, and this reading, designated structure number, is 11.5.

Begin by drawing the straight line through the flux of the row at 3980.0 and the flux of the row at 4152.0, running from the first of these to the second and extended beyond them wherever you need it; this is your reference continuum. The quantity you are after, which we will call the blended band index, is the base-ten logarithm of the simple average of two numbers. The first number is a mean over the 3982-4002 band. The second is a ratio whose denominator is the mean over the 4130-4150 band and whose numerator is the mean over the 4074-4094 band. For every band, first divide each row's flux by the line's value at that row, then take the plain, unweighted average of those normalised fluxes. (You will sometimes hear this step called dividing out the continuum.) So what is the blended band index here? 0.023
